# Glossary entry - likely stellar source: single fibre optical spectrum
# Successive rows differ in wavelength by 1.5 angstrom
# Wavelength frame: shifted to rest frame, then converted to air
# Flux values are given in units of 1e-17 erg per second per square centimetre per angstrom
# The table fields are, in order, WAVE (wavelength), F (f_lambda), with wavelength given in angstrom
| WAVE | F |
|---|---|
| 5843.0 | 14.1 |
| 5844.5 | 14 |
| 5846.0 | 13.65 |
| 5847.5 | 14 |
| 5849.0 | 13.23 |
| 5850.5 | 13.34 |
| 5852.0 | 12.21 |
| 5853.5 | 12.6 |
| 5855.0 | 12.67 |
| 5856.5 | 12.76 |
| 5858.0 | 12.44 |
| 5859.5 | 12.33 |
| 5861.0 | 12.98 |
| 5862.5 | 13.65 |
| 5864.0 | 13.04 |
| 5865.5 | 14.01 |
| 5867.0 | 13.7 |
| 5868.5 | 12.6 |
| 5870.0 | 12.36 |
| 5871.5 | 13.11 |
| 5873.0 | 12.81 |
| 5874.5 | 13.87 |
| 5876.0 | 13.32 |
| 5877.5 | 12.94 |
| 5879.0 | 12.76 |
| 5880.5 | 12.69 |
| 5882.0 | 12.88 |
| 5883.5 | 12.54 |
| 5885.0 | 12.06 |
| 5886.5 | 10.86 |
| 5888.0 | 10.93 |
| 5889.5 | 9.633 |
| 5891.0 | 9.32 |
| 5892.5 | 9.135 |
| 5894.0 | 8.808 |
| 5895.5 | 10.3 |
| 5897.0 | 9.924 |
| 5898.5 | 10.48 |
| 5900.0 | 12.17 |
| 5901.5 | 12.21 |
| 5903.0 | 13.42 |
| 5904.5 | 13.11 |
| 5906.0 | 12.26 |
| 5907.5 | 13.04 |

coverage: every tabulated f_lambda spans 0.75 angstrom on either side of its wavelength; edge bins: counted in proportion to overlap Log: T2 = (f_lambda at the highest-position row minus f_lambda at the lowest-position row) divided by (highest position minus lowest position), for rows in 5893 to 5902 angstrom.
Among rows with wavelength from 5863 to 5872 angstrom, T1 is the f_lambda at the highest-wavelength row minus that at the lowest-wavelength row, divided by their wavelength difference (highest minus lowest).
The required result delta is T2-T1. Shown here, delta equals 0.4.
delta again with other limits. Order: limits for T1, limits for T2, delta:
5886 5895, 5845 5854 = 0.1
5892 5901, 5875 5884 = -0.5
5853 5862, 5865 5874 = -0.2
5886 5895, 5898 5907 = 0.5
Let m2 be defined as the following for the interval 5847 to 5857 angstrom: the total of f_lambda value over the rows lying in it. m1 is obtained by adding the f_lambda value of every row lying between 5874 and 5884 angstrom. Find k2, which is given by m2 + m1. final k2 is 182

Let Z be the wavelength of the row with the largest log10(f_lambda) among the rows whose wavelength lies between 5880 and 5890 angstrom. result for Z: 5882.0 angstrom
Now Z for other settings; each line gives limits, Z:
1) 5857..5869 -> 5865.5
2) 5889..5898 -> 5895.5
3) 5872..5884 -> 5874.5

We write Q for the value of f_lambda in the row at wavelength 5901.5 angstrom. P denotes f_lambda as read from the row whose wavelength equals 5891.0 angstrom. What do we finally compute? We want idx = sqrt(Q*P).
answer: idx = 10.7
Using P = 9.32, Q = 12.21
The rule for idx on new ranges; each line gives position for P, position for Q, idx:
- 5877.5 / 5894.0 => 10.7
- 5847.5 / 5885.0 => 13.0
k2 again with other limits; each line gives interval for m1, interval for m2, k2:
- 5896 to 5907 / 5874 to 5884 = 175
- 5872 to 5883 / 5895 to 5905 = 173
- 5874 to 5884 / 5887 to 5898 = 159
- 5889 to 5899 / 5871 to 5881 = 159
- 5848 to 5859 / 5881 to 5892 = 167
